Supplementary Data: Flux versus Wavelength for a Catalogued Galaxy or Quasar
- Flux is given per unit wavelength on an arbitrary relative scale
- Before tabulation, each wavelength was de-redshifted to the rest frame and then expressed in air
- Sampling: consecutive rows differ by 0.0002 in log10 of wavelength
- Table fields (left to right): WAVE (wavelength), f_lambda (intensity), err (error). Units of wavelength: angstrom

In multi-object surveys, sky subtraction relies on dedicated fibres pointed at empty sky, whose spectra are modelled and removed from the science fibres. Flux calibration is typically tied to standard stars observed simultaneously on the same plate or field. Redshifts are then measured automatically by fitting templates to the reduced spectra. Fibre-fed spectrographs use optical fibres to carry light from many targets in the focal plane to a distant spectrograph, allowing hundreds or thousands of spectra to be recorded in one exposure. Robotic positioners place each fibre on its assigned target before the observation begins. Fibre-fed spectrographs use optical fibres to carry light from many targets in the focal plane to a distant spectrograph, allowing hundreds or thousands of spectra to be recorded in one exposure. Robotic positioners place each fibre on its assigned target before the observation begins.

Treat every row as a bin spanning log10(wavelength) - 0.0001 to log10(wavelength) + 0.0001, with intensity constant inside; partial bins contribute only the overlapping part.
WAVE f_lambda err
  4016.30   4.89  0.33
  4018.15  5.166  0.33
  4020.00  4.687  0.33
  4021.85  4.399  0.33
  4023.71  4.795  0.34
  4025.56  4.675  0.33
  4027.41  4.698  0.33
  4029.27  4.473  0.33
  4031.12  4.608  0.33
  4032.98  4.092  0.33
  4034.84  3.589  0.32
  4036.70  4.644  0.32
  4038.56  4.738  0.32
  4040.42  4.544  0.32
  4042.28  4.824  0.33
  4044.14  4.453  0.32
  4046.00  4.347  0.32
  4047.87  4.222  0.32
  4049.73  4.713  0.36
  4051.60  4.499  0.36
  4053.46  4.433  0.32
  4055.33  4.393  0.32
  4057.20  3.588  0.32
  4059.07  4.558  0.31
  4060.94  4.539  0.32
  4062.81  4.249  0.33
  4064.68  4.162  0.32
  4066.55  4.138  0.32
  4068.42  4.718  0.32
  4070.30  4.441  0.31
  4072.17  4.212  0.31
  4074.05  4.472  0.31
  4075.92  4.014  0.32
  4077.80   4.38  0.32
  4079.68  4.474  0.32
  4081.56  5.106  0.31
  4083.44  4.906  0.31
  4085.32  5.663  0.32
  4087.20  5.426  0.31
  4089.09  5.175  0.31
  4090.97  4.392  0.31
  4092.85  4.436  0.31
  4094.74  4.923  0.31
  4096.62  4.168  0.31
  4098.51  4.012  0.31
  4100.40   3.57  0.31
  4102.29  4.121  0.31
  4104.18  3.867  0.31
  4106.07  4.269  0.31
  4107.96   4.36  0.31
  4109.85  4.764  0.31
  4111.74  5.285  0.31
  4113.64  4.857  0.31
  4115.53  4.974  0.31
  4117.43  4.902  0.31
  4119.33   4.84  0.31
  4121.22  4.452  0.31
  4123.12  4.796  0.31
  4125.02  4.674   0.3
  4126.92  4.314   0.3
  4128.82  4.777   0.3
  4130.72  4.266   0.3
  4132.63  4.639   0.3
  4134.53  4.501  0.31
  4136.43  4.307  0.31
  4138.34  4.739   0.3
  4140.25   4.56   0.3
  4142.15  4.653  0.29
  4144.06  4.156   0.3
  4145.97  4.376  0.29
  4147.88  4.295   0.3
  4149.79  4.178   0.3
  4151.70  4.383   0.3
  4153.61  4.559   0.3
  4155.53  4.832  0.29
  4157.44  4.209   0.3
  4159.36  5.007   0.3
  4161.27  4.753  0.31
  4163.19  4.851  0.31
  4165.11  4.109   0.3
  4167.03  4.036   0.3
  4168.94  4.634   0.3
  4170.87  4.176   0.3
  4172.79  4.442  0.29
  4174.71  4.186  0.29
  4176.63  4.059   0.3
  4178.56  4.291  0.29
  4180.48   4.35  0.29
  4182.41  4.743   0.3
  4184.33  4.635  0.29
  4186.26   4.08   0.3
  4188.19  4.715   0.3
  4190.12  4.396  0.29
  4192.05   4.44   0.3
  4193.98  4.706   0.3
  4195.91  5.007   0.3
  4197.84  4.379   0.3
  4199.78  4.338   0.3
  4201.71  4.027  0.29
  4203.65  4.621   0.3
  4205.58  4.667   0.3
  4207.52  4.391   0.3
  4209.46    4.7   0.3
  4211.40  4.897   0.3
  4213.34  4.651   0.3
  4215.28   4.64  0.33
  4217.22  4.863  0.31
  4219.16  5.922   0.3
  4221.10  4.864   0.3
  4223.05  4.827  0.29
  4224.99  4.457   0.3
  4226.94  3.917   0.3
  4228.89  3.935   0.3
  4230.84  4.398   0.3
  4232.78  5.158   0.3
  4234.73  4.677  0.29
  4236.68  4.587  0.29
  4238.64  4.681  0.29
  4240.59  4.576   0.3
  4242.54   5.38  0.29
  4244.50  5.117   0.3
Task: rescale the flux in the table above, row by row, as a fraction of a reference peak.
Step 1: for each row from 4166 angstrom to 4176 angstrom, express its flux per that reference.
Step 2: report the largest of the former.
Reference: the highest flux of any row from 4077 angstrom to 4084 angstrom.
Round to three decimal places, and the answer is 0.908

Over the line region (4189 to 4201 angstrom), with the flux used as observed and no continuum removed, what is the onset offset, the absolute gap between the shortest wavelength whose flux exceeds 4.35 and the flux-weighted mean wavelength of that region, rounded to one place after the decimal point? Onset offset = 4.8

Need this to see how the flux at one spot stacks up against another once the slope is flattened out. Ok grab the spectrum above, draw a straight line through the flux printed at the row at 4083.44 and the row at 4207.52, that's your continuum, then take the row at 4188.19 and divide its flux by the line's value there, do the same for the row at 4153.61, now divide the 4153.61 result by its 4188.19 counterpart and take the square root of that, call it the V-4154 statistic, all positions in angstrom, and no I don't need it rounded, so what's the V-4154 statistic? 0.97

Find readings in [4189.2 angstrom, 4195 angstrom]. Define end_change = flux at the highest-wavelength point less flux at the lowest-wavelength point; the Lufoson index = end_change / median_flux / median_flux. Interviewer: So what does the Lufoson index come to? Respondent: 0.016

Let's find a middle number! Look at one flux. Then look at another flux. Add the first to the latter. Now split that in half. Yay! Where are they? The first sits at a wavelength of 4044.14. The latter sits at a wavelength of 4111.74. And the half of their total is 4.87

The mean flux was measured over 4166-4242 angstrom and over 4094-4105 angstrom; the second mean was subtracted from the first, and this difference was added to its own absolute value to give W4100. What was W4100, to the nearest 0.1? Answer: 0.9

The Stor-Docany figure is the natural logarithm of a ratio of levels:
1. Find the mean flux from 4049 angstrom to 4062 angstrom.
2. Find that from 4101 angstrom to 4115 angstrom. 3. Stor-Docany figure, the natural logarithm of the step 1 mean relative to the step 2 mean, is -0.026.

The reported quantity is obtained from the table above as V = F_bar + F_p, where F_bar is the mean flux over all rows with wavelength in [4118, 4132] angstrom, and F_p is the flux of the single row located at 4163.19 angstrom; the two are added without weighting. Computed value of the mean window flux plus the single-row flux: 9.4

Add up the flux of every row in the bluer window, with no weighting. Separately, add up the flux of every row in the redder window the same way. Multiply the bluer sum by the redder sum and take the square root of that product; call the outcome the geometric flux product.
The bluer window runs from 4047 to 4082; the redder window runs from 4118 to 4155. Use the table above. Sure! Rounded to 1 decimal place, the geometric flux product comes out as 84.4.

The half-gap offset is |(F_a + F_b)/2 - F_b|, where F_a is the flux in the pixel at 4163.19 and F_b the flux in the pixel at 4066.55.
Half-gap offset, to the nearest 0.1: 0.4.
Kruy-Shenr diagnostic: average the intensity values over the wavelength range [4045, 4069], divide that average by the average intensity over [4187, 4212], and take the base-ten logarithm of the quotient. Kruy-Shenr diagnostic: -0.020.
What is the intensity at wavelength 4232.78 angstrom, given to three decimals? 5.158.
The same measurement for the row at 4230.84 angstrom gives 4.398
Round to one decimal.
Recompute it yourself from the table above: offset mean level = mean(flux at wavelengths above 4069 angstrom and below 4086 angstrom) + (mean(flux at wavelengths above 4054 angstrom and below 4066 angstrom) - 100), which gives -91.1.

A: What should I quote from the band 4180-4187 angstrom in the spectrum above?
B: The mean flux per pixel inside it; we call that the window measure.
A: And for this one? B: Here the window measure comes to 4.5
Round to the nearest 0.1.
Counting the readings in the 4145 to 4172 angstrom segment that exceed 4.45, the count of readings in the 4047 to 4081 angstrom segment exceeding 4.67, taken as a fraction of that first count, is 0.3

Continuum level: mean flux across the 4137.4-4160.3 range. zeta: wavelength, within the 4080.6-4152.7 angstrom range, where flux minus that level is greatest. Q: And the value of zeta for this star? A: 4085.32 angstrom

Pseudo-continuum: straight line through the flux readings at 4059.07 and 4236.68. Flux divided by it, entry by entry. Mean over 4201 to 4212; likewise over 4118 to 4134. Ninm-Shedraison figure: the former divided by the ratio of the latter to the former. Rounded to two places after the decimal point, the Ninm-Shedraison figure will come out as 0.98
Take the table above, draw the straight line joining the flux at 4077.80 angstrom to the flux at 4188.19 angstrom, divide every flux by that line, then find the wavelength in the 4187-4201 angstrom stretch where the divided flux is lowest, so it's 4199.78 angstrom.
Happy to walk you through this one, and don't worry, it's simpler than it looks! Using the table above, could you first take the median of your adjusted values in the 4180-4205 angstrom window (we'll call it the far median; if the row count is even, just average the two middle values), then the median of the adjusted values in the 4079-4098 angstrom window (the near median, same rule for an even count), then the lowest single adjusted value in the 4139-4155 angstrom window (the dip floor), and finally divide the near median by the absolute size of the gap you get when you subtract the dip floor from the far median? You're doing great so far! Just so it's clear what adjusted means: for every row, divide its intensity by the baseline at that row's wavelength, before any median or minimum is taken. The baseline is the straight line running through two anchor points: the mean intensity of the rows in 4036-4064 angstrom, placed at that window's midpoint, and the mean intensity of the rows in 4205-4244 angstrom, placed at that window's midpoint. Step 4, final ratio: 23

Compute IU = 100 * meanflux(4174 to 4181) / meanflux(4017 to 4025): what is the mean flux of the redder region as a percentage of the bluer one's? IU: 89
